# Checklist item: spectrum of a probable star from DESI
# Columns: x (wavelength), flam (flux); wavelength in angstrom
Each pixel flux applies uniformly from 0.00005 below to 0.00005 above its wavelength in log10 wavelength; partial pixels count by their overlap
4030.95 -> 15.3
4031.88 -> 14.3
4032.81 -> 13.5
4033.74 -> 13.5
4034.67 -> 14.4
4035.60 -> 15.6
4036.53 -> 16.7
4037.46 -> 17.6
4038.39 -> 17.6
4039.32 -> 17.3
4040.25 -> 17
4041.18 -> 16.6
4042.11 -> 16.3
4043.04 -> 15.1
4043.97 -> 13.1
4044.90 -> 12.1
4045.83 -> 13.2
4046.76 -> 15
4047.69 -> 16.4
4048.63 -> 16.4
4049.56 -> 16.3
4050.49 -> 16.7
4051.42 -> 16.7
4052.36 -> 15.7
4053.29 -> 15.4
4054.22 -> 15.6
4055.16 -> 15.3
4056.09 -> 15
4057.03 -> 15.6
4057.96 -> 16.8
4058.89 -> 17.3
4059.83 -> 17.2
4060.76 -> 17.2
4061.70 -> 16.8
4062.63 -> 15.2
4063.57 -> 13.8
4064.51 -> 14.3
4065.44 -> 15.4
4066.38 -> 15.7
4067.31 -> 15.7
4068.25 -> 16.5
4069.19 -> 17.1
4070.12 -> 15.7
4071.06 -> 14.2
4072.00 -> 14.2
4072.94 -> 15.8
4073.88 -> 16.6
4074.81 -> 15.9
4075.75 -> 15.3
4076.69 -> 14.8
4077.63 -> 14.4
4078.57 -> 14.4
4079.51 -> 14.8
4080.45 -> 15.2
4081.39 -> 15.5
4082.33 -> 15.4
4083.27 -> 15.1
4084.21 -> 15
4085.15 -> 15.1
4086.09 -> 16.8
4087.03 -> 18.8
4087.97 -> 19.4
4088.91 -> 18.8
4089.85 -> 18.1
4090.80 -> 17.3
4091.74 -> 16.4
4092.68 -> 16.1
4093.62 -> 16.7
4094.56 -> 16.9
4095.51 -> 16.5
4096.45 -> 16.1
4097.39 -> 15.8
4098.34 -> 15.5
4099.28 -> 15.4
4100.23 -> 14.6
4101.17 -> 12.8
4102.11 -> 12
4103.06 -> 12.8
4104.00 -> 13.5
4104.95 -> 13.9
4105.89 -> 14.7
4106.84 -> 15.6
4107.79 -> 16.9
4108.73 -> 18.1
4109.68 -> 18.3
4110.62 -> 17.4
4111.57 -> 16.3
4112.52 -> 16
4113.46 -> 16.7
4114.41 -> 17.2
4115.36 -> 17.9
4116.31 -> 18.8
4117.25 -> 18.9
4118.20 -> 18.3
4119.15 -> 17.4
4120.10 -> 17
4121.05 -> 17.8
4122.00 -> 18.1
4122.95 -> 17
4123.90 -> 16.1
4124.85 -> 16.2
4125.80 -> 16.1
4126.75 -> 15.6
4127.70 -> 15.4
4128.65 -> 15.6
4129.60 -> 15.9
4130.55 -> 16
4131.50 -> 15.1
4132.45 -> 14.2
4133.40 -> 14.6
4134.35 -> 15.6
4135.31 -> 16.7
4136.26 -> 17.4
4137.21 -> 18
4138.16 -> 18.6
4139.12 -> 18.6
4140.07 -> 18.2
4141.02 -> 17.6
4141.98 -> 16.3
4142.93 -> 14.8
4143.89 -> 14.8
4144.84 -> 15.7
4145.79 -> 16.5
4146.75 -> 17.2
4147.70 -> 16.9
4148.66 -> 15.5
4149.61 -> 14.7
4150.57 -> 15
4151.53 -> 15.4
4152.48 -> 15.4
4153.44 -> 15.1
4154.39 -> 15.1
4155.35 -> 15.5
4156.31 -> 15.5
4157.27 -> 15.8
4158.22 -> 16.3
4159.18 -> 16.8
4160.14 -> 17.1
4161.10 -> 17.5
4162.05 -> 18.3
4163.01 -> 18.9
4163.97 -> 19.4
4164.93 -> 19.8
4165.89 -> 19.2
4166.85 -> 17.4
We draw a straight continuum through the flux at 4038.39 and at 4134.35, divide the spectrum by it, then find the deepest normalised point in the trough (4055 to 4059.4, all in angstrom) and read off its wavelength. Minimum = 4056.09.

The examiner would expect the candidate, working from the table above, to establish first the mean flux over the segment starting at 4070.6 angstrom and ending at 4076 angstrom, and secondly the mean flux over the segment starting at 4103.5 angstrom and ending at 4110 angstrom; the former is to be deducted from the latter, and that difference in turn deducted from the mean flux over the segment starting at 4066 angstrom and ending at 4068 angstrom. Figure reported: 15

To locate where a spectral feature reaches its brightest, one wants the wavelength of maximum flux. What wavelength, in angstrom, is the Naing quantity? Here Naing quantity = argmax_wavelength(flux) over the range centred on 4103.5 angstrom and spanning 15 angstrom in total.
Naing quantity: 4109.68 angstrom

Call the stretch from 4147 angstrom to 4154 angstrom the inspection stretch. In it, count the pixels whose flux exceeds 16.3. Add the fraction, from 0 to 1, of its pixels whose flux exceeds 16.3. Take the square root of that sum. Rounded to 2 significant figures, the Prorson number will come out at 1.1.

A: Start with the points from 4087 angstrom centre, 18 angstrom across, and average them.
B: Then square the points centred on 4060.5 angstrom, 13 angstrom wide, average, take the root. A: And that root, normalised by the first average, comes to 0.96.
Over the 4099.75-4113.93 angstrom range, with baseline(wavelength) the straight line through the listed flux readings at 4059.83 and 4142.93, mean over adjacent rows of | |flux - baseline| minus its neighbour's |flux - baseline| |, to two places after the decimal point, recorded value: 0.82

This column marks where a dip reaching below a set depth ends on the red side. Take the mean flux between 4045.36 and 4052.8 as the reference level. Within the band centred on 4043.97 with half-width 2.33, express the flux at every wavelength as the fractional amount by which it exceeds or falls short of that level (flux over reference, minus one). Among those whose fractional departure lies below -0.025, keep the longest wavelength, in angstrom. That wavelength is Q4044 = 4045.83 angstrom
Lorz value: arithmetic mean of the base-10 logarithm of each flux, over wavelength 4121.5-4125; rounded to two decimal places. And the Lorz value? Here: 1.23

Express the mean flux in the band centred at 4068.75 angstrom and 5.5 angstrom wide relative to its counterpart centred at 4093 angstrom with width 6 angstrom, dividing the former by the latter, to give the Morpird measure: 0.95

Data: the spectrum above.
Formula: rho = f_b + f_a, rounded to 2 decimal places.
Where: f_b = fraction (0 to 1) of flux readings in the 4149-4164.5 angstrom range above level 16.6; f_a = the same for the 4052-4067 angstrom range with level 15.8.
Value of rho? 0.69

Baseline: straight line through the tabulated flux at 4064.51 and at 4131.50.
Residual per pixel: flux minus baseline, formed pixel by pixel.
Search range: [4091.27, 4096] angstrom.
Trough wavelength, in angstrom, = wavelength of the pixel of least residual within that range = 4092.68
